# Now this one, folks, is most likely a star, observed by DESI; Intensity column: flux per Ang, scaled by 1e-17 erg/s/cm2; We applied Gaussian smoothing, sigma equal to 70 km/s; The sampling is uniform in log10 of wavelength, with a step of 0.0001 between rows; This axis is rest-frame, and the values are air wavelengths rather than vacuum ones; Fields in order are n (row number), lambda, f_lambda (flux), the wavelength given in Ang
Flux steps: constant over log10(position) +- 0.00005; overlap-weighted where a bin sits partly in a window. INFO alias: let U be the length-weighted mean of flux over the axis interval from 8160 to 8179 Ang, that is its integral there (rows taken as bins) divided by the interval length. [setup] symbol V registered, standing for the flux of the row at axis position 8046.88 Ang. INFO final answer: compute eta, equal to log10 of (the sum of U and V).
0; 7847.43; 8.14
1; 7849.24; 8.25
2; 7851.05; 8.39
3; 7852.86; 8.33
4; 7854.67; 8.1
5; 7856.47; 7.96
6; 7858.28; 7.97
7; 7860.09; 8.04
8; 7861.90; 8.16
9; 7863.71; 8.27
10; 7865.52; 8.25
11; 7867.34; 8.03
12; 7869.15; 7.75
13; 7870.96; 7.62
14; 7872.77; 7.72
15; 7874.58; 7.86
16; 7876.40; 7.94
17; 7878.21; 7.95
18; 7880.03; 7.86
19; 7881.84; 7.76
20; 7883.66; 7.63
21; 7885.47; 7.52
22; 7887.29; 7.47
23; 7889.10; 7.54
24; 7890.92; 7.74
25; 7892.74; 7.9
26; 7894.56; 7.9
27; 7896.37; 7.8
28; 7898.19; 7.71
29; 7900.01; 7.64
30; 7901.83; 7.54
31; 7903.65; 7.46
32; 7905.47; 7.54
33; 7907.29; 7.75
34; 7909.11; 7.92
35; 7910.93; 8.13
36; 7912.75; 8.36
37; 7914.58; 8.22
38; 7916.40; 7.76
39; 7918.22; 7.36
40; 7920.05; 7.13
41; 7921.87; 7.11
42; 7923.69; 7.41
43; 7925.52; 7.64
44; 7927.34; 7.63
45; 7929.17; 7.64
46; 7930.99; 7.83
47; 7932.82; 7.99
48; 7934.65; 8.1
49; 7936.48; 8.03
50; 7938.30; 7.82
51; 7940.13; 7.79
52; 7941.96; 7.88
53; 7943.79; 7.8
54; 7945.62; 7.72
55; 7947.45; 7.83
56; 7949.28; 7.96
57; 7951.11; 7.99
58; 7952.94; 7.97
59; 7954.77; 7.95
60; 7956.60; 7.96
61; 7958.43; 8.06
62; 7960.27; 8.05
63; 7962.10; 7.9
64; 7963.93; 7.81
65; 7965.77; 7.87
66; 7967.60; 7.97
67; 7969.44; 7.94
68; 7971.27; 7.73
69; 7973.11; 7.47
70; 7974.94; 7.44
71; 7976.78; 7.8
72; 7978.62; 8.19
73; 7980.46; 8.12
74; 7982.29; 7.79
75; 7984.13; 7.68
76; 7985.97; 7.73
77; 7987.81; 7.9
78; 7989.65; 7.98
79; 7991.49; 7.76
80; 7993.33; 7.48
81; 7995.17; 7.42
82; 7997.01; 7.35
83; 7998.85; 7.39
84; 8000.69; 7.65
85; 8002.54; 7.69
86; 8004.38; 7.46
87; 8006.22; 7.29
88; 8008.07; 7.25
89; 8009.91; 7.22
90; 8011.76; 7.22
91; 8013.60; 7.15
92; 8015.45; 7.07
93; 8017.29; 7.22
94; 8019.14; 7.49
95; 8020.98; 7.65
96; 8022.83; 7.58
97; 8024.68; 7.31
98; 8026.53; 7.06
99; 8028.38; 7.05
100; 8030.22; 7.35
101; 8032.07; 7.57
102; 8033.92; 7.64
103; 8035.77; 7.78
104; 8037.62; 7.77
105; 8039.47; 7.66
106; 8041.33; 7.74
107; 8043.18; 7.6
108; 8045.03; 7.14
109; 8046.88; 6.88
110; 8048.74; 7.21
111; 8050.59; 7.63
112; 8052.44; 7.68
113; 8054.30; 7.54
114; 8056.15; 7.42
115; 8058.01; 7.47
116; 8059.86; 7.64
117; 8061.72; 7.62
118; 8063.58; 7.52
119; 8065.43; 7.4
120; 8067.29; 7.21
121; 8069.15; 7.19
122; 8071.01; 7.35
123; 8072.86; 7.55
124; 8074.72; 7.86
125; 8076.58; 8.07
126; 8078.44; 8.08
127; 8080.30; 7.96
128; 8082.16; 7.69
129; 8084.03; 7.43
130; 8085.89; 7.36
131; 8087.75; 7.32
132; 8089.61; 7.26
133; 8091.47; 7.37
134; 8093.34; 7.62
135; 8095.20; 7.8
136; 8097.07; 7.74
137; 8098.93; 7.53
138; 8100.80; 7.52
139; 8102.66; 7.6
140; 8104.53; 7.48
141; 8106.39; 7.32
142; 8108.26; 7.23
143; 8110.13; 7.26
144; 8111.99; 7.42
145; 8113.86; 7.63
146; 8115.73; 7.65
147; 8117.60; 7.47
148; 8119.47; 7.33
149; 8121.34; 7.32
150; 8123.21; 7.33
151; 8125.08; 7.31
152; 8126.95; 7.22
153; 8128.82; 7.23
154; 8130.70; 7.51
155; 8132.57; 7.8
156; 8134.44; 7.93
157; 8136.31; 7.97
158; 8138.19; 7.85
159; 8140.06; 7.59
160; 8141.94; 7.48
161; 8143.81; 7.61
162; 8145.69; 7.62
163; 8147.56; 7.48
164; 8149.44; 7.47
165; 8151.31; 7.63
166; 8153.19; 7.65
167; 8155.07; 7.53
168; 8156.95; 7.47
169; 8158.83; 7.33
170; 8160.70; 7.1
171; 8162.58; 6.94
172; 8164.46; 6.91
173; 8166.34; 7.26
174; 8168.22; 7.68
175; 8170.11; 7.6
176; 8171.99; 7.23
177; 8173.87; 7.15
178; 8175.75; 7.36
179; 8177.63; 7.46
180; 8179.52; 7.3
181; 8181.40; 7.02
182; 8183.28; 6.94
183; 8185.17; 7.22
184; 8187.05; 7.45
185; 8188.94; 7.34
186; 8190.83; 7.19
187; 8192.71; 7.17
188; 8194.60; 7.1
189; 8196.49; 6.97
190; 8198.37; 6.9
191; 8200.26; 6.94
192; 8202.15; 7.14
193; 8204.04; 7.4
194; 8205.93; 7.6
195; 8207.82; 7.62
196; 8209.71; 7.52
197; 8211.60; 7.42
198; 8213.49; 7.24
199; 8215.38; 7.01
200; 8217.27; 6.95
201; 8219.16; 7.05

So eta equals 1.15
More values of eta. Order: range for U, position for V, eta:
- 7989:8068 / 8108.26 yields 1.17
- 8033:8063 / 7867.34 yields 1.19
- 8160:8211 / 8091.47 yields 1.16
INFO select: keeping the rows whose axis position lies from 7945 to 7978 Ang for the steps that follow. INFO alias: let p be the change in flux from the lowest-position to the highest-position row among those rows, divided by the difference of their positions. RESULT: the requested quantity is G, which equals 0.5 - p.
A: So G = 0.497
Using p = 0.003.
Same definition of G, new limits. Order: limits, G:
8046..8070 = 0.486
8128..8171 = 0.491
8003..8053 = 0.495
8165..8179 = 0.482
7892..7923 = 0.527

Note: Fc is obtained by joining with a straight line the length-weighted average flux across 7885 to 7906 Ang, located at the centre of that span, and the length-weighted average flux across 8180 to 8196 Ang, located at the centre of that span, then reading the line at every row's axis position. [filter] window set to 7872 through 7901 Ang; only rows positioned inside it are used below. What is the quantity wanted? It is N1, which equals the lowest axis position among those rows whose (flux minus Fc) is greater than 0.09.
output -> 7874.58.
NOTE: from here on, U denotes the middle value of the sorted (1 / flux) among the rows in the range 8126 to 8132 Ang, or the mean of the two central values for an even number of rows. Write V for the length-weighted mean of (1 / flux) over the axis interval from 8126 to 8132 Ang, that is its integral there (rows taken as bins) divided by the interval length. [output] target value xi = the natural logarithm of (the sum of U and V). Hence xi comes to -1.29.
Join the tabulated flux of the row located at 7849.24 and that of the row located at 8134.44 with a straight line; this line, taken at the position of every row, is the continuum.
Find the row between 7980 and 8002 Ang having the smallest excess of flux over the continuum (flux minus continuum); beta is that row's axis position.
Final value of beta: 7997.01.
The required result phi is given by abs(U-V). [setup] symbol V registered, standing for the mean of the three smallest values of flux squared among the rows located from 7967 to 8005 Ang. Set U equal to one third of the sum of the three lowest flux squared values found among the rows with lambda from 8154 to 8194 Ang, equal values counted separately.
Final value 7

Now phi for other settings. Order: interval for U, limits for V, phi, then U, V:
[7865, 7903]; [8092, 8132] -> 4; 56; 52.2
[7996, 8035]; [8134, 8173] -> 1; 50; 48.8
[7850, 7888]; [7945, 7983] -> 0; 57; 56.9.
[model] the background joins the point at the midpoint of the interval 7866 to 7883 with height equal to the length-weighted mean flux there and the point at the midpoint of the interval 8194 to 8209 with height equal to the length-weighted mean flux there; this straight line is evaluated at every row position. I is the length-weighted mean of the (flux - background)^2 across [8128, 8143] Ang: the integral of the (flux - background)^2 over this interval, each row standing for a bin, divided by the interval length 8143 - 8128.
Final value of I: 0.168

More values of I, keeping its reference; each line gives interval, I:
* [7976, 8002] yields 0.071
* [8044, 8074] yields 0.056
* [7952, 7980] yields 0.084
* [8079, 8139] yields 0.071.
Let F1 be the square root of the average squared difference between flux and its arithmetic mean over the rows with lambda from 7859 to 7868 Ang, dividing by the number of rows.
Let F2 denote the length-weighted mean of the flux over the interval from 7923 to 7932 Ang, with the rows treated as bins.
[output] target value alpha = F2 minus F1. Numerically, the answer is 7.54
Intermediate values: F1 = 0.10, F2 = 7.64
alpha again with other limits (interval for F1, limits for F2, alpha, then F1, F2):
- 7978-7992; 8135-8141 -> 7.63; 0.18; 7.81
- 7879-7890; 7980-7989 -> 7.70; 0.14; 7.84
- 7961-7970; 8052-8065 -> 7.49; 0.06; 7.54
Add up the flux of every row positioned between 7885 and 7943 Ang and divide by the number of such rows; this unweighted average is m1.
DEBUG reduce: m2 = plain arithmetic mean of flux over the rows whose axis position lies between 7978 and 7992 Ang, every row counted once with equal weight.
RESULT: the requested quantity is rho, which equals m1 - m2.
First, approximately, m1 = 7.73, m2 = 7.89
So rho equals -0.17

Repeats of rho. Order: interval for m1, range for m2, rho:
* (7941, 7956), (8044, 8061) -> 0.49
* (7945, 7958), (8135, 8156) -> 0.29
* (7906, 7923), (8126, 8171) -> 0.25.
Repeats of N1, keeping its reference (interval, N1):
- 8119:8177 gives 8130.70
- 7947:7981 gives 7947.45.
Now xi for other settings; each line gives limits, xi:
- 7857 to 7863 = -1.39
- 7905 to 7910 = -1.35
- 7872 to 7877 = -1.37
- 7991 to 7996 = -1.32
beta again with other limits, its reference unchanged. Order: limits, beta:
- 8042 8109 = 8046.88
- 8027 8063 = 8046.88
